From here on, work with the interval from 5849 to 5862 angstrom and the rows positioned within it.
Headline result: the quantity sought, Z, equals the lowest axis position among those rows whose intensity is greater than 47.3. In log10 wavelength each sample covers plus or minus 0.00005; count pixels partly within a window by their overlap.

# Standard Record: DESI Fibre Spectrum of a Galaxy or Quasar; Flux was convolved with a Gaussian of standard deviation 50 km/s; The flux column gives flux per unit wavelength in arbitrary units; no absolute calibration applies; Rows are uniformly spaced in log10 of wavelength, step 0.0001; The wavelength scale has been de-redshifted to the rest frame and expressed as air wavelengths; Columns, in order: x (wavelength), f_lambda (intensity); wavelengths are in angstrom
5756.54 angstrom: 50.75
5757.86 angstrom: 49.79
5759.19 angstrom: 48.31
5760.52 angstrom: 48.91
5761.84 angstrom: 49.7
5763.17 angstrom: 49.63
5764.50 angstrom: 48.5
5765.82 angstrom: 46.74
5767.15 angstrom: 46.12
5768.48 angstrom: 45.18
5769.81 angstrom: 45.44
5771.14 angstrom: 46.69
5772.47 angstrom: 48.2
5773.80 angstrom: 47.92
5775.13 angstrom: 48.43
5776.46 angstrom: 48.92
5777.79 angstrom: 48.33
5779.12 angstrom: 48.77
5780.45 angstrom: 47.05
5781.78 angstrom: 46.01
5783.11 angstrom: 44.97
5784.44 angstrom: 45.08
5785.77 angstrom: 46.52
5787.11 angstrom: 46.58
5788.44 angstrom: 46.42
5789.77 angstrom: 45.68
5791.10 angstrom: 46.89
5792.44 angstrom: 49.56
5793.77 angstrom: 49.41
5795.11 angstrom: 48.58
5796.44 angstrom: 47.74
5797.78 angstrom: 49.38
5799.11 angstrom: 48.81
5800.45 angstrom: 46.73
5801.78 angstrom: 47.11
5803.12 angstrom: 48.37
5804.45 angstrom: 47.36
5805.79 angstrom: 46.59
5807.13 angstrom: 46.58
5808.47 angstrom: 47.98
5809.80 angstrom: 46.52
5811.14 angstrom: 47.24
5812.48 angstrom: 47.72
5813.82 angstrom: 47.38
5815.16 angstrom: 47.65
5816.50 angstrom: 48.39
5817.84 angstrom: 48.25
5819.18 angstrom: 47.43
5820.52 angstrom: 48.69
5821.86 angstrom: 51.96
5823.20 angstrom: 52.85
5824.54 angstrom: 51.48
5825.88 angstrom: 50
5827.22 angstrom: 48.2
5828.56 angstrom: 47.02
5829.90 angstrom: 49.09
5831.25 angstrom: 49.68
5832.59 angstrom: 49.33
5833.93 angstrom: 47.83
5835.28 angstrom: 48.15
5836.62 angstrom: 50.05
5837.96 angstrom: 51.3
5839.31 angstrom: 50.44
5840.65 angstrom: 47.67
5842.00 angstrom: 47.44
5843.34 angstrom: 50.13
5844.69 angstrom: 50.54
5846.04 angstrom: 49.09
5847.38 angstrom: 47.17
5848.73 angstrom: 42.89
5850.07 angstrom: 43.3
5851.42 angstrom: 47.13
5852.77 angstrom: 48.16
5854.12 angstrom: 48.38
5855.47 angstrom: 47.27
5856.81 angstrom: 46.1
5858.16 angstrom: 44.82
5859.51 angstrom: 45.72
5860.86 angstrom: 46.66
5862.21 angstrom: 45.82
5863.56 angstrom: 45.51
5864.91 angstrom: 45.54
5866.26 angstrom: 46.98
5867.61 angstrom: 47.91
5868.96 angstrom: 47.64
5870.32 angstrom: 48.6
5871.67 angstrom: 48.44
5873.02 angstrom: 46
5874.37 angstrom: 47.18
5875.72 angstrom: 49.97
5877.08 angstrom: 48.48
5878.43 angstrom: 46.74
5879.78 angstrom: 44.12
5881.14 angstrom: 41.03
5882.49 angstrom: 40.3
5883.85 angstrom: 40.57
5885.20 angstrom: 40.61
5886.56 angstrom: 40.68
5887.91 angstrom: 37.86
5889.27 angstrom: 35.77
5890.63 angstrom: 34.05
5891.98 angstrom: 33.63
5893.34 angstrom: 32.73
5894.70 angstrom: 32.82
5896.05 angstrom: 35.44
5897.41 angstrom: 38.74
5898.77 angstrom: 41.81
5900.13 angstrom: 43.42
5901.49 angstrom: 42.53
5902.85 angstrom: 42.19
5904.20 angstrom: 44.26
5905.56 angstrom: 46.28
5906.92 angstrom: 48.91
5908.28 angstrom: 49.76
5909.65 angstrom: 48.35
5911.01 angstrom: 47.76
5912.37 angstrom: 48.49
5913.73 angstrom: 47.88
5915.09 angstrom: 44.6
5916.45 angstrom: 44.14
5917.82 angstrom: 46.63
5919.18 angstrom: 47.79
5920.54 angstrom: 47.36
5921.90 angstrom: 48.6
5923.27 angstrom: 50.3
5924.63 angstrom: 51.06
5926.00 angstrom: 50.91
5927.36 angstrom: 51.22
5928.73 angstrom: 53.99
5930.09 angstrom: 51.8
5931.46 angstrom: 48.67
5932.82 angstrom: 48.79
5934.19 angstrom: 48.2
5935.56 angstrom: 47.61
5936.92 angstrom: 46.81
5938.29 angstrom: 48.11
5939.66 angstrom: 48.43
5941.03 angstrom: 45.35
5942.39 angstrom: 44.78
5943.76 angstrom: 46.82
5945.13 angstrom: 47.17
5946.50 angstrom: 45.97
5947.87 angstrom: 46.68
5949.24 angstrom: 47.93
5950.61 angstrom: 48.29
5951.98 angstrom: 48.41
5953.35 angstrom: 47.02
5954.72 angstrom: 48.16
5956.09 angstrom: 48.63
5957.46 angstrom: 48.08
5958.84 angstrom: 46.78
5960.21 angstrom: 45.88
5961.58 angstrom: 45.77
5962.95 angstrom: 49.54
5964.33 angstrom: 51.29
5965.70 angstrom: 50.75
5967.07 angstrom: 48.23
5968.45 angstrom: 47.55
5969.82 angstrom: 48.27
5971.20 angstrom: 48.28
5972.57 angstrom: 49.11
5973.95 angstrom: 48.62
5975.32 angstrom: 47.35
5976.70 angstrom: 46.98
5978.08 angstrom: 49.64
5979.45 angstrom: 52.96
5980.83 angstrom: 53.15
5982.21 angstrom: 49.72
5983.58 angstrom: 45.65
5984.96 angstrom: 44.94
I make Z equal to 5852.77 angstrom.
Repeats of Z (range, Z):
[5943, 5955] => 5949.24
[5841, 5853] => 5842.00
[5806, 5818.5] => 5808.47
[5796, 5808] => 5796.44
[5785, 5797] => 5792.44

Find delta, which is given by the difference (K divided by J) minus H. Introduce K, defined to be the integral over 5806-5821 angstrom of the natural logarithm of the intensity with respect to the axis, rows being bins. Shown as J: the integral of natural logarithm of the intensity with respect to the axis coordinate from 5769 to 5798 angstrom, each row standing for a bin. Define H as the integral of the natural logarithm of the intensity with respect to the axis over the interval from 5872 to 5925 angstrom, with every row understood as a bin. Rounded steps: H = 200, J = 112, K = 58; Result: -199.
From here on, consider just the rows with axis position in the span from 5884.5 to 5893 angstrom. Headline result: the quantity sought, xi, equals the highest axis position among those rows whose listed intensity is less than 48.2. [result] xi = 5891.98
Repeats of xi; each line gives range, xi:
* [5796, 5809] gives 5808.47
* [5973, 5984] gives 5983.58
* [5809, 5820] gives 5819.18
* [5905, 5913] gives 5911.01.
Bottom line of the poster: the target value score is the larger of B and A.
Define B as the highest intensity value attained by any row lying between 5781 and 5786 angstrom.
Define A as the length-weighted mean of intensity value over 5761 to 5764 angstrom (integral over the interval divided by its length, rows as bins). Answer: 49.6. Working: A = 49.6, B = 46.52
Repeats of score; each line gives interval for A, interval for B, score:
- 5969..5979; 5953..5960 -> 48.6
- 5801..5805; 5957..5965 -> 51.3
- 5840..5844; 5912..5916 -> 48.5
